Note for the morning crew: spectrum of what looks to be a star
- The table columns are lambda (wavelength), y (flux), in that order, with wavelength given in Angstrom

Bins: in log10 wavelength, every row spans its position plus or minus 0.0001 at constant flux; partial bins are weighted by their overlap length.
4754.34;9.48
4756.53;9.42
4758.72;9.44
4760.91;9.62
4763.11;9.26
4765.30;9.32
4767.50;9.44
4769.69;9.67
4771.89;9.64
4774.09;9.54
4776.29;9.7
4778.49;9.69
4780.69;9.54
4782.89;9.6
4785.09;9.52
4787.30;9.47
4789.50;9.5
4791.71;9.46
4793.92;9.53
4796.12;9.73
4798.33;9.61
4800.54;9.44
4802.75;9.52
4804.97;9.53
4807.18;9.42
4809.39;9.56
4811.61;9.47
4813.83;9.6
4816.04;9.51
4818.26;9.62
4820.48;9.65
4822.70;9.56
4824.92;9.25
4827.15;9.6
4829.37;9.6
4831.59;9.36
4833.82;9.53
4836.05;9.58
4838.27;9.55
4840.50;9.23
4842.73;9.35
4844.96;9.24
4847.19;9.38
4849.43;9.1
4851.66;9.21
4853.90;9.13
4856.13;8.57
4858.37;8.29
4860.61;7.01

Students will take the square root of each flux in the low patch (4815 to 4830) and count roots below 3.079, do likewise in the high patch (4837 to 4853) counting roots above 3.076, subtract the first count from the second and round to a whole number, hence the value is 0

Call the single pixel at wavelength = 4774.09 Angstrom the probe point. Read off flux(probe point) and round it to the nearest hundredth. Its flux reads 9.54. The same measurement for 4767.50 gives 9.44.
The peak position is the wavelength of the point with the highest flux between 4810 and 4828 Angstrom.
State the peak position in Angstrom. 4820.48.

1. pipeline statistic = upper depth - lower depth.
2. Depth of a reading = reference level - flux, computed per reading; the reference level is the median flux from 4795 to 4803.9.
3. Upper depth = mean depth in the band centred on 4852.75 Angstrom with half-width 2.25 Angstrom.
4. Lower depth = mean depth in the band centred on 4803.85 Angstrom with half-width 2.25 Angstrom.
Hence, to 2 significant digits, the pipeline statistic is 0.35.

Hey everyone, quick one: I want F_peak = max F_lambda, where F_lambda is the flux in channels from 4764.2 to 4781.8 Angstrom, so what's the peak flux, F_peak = 9.7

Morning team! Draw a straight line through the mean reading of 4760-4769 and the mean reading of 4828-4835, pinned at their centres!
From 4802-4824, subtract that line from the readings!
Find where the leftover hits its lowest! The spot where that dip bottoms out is 4807.18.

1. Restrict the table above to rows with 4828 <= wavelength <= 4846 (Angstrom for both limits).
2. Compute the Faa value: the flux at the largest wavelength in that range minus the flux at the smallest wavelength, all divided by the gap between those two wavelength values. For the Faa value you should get -0.023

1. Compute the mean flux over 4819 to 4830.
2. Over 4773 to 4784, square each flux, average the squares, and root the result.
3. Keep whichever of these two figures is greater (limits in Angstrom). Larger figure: 9.61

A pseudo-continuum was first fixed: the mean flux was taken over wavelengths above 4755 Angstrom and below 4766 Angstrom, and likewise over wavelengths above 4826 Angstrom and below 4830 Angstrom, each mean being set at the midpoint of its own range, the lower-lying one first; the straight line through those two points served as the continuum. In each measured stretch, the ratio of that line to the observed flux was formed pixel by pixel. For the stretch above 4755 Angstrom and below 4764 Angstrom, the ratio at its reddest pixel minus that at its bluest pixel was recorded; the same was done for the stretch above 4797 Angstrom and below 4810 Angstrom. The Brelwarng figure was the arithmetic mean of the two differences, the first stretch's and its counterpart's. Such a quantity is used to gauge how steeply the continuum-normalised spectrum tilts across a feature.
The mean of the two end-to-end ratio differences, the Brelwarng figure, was 0.014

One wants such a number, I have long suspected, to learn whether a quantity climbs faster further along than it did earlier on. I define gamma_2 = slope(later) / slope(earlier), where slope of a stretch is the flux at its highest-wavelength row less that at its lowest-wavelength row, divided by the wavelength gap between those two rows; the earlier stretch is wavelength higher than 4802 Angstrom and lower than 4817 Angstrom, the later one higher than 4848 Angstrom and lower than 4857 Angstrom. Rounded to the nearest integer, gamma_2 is 105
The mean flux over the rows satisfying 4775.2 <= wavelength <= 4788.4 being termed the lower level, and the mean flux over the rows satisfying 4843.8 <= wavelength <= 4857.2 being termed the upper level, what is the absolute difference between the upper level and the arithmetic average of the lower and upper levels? 0.24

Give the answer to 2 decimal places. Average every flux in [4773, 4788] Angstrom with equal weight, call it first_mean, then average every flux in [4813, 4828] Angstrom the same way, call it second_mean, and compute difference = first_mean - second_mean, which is 0.04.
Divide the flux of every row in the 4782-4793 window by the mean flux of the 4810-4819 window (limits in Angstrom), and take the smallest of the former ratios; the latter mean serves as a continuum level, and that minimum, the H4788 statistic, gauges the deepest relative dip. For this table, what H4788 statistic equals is 0.991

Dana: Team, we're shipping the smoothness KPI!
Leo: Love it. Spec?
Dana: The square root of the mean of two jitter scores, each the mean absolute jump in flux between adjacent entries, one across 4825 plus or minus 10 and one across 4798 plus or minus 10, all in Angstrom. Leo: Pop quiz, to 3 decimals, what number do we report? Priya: 0.362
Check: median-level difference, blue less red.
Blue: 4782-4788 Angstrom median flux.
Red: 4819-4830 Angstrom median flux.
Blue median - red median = -0.08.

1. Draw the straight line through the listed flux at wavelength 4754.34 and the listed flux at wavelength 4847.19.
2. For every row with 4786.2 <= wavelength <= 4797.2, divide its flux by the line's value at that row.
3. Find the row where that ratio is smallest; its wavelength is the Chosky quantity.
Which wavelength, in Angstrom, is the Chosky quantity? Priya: 4791.71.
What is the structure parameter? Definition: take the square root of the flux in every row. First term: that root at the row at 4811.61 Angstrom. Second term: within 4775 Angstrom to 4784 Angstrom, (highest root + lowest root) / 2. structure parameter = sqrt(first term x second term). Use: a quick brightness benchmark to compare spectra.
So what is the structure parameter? 3.09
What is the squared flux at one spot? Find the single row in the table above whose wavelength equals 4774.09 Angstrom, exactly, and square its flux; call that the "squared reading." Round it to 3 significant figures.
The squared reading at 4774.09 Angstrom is 91.0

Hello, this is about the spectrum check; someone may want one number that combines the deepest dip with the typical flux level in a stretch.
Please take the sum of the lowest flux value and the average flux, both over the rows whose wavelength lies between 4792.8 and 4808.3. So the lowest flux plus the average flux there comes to 19.0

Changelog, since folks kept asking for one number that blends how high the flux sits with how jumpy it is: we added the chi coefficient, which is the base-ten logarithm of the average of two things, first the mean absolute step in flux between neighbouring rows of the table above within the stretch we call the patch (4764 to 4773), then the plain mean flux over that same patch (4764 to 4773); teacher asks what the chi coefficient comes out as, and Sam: 0.683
